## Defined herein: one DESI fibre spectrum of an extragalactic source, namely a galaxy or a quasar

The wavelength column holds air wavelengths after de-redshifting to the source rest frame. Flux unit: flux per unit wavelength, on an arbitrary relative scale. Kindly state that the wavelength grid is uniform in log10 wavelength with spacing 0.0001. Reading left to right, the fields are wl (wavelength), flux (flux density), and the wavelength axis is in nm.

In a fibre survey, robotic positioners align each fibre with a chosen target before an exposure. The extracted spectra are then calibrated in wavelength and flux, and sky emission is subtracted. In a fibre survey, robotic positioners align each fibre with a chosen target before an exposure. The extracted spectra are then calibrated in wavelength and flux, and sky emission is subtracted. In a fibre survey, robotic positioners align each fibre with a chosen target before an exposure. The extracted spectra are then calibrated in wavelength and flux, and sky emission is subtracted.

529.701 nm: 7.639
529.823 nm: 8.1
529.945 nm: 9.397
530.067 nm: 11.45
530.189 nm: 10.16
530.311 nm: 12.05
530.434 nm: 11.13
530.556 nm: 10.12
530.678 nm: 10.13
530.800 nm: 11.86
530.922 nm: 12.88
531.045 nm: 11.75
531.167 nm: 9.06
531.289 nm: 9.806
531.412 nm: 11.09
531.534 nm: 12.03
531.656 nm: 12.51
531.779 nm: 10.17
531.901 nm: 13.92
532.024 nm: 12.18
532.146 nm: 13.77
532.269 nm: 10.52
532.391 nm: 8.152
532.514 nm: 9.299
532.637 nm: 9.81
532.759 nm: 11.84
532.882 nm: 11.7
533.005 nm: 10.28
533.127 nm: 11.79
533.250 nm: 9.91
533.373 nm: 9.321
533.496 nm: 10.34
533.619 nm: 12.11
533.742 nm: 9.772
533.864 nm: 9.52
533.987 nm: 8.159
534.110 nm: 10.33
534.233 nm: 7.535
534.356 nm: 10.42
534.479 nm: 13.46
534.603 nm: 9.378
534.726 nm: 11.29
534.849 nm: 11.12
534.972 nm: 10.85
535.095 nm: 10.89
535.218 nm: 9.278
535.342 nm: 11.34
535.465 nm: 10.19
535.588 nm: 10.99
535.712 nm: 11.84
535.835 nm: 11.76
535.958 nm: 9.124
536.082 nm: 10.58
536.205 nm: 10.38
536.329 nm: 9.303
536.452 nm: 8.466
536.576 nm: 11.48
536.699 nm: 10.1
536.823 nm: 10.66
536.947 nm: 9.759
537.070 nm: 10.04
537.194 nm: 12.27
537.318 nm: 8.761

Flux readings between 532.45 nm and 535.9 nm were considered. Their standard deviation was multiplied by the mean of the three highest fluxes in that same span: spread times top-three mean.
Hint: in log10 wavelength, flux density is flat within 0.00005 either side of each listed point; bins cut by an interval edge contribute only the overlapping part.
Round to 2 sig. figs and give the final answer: 16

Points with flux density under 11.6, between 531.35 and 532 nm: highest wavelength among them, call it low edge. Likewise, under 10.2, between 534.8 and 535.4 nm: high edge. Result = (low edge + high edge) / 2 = 533.50 nm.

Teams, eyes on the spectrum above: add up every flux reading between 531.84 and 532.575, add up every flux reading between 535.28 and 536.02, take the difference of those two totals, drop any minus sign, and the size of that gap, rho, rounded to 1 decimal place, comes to 2.6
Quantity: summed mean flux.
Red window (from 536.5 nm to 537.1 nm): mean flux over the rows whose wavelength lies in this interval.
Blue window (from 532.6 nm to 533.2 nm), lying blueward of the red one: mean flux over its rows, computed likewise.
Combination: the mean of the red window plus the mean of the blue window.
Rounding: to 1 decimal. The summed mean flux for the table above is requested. 21.5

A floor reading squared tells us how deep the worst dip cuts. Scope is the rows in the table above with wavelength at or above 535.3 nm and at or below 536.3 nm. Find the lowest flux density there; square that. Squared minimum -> 83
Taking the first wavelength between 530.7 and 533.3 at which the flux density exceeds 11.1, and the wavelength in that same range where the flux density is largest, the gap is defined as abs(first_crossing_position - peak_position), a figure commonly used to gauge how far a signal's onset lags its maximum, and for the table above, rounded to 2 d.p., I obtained 1.10 nm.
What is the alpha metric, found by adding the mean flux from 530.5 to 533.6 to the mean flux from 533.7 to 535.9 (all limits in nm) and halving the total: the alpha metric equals 10.7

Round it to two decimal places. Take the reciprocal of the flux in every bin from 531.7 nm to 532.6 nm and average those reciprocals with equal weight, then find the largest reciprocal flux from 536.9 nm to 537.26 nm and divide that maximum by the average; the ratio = 1.10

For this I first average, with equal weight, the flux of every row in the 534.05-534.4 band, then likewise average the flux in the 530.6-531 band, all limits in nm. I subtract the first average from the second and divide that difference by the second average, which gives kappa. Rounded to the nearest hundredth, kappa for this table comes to 0.19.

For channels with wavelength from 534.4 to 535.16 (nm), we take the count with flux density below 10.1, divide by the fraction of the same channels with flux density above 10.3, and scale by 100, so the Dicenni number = 120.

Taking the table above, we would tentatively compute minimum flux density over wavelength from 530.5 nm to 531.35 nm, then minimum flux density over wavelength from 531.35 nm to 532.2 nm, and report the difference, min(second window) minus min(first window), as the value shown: 1.1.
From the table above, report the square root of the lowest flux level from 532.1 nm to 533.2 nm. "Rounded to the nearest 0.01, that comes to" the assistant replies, 2.86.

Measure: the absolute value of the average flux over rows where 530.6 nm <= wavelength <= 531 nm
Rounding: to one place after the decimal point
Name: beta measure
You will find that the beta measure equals 11.6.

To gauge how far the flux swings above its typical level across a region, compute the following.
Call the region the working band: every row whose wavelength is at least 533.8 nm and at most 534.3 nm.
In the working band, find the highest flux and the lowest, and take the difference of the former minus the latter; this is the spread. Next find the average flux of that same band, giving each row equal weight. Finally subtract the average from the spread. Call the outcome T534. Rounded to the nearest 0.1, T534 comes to -6.1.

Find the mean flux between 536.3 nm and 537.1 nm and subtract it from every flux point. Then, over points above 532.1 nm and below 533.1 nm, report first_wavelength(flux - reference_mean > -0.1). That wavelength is 532.146 nm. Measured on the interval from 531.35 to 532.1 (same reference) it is 531.412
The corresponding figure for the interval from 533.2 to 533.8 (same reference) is 533.250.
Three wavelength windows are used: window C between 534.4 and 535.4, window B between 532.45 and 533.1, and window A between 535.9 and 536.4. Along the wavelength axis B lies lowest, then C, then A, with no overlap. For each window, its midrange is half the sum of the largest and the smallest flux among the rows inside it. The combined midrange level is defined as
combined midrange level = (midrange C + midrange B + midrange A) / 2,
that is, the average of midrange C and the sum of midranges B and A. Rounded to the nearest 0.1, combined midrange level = 15.9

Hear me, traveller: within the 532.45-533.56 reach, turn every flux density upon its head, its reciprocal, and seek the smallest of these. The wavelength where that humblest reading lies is 532.759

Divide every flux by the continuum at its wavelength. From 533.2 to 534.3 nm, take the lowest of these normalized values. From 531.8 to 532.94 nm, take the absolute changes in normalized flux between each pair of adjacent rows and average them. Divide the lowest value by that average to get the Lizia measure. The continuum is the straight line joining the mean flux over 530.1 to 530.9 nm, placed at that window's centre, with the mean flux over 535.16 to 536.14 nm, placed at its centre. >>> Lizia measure 4.8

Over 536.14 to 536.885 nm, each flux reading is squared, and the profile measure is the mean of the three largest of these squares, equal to 118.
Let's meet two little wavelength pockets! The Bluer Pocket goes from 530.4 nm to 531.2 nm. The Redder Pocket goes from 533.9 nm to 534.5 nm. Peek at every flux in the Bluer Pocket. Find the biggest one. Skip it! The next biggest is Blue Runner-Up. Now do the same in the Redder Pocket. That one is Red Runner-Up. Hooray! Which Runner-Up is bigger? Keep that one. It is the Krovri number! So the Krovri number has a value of 11.86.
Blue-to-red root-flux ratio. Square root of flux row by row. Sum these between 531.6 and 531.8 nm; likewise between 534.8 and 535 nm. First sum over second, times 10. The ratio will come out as 10.1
